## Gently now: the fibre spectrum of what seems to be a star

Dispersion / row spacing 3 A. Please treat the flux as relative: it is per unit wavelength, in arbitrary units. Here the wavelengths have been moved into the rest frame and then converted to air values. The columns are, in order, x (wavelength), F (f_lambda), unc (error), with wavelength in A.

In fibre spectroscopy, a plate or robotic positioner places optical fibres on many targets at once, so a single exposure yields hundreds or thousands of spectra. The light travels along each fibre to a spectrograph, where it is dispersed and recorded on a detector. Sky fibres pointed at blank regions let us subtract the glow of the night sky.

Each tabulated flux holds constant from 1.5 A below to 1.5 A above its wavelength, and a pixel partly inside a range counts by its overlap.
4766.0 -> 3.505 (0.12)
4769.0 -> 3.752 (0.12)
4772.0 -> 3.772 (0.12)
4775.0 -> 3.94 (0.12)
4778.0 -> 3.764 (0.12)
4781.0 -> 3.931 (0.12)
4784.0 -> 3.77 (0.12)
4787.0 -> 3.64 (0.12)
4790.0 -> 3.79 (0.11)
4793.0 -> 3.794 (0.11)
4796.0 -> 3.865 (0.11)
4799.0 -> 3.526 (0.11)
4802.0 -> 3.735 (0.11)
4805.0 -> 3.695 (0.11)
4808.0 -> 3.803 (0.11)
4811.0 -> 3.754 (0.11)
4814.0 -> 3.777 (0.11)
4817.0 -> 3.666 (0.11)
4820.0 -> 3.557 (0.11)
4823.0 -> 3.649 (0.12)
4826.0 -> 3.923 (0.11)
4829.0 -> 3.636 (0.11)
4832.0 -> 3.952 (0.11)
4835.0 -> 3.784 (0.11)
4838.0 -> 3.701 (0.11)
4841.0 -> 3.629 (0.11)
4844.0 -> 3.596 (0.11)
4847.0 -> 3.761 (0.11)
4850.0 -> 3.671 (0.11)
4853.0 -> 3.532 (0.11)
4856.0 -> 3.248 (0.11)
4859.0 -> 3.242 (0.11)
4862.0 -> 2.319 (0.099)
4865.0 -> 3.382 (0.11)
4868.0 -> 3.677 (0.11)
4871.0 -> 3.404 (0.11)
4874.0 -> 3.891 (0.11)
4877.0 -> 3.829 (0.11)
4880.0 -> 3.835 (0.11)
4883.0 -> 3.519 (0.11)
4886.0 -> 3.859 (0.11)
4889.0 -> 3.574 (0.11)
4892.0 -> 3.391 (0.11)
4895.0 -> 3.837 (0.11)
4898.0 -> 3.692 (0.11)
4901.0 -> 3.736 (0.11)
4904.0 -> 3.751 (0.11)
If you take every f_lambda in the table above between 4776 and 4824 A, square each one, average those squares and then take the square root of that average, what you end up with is 3.73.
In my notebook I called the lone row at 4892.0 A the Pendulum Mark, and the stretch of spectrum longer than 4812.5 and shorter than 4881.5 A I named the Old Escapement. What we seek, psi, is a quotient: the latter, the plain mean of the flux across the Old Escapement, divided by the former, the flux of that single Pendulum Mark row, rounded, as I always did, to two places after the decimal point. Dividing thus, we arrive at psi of 1.06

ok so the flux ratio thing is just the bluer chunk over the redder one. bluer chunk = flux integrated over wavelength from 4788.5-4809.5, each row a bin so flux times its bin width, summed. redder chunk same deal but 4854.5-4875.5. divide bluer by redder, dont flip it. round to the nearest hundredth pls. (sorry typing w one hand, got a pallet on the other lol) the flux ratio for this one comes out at 1.13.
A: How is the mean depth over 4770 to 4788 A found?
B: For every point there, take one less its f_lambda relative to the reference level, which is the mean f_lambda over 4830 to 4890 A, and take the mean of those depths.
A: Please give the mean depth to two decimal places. -0.07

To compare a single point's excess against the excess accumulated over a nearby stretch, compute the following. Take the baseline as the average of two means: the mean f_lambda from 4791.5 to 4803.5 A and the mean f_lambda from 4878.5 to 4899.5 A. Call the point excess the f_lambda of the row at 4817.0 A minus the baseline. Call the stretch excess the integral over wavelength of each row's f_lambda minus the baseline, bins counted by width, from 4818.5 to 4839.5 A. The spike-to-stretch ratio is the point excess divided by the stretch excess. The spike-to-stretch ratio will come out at -0.040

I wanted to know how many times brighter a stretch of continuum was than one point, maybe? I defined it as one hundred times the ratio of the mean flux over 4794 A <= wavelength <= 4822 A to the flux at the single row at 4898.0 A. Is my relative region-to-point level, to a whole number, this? 100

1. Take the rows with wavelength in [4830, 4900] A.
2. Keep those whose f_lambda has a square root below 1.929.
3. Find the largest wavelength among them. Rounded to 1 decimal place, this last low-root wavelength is 4898.0 A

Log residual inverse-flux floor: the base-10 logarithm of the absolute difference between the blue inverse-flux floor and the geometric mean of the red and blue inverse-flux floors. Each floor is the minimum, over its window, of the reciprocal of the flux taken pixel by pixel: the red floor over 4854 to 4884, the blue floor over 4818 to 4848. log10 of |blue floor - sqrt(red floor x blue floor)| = -2.70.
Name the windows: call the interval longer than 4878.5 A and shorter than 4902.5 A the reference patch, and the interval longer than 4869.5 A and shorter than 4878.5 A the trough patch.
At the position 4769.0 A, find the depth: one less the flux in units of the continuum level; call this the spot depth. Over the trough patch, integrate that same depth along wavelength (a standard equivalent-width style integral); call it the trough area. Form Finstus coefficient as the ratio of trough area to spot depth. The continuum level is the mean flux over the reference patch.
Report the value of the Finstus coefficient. 3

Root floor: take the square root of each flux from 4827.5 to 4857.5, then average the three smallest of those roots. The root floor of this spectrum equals 1.86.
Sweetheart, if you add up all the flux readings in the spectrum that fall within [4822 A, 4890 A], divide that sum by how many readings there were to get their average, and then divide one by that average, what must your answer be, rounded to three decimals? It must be 0.278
